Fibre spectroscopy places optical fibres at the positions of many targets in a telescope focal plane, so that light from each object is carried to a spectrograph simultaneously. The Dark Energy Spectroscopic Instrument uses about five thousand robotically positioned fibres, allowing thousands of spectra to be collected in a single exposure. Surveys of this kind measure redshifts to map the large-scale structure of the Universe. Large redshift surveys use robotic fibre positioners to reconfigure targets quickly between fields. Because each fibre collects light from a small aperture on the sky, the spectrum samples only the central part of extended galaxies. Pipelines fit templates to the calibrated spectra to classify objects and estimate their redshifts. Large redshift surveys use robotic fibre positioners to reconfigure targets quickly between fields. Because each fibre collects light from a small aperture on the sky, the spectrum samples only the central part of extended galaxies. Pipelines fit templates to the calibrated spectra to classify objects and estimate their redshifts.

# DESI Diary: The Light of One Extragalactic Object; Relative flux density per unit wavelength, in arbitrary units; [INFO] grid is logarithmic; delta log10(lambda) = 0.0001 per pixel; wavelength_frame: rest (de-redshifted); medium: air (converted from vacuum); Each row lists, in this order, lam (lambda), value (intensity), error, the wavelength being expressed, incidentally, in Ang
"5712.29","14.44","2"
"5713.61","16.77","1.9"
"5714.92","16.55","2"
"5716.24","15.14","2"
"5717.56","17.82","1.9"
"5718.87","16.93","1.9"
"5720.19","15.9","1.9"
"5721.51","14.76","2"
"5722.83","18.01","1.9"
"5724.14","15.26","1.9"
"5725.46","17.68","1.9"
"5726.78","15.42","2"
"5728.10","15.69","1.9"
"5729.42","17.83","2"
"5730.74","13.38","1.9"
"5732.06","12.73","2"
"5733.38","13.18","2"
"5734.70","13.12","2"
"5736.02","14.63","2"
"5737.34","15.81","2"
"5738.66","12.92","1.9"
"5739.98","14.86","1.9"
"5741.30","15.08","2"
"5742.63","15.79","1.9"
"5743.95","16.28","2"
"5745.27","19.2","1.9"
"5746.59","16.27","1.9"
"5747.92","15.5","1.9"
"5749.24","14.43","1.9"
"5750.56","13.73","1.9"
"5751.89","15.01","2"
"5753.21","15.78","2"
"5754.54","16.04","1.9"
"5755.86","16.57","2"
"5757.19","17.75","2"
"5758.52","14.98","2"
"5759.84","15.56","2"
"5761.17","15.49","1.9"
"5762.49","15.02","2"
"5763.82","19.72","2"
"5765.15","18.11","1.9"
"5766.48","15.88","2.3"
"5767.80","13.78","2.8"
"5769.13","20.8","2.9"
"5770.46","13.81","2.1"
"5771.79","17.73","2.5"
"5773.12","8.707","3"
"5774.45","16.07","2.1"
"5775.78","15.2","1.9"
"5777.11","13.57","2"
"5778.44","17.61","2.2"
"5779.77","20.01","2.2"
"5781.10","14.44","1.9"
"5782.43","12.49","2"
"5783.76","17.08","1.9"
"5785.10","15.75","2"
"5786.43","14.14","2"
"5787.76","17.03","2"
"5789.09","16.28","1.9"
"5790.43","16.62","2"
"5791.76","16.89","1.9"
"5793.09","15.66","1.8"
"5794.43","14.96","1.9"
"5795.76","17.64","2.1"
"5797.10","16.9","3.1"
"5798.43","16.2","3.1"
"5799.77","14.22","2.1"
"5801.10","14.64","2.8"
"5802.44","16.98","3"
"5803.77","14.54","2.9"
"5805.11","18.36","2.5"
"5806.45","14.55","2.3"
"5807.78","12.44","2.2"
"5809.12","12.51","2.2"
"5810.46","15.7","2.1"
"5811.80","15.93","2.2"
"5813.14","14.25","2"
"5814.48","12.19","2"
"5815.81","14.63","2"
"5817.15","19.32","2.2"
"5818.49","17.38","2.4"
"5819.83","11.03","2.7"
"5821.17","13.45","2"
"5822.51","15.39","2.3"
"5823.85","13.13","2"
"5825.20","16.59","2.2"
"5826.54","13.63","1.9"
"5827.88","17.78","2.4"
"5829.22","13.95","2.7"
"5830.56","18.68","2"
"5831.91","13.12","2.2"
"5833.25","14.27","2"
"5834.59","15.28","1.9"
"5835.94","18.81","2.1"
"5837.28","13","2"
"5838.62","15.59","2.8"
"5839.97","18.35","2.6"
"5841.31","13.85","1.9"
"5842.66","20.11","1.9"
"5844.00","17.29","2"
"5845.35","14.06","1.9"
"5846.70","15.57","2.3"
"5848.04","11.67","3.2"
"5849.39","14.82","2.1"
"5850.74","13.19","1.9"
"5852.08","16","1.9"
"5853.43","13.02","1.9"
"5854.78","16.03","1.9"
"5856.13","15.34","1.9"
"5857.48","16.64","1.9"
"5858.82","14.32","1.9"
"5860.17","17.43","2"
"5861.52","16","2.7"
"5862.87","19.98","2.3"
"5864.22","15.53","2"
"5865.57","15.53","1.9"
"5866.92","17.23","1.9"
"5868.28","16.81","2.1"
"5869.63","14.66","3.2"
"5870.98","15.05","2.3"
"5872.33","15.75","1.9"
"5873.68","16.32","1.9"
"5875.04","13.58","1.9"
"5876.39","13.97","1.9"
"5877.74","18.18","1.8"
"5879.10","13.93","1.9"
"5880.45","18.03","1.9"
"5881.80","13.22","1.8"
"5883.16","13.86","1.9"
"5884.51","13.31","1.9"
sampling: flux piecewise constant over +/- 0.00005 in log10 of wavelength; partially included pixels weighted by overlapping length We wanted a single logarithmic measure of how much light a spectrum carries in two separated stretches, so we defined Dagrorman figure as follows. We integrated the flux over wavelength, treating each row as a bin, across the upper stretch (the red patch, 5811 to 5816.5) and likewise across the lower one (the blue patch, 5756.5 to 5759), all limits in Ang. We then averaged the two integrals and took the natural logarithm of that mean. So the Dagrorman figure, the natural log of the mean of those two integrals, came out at 4.09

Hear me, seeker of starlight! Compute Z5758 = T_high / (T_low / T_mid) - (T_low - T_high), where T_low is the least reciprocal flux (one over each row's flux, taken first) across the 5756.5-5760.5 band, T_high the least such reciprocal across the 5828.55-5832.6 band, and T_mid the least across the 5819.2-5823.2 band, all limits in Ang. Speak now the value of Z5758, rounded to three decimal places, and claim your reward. 0.059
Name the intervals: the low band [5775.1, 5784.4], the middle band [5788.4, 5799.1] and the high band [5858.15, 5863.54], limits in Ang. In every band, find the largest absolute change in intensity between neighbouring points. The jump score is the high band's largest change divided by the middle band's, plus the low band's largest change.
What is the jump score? 7.1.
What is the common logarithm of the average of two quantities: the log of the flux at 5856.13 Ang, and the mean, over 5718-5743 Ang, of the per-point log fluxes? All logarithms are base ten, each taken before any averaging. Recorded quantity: 0.073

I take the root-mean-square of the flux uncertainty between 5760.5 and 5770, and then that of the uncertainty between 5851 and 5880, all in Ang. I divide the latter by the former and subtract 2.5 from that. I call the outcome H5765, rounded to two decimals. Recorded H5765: -1.59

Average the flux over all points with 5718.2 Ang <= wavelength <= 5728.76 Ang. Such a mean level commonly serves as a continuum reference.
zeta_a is 16.2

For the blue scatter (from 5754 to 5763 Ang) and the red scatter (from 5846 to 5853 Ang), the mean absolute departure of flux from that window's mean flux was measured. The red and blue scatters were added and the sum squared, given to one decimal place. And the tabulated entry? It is 4.9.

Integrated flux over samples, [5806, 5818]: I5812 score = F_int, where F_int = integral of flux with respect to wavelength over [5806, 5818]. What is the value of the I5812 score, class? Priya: 176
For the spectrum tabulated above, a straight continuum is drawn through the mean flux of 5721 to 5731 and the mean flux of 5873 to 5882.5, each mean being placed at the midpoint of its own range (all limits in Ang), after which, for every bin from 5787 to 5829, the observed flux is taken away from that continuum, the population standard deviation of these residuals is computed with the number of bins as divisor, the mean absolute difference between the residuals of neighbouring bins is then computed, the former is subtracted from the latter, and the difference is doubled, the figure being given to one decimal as 0.4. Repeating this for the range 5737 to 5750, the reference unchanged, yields 0.0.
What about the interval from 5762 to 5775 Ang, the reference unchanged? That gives 3.4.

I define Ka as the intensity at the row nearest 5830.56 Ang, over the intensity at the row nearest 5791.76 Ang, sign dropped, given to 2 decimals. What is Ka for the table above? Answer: 1.11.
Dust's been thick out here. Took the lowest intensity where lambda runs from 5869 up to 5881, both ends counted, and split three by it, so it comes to 0.221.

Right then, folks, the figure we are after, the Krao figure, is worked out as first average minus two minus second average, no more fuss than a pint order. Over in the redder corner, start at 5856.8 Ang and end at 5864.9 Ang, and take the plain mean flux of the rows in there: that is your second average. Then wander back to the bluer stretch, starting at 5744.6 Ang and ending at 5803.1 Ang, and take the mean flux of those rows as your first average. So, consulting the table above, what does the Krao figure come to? -2.7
